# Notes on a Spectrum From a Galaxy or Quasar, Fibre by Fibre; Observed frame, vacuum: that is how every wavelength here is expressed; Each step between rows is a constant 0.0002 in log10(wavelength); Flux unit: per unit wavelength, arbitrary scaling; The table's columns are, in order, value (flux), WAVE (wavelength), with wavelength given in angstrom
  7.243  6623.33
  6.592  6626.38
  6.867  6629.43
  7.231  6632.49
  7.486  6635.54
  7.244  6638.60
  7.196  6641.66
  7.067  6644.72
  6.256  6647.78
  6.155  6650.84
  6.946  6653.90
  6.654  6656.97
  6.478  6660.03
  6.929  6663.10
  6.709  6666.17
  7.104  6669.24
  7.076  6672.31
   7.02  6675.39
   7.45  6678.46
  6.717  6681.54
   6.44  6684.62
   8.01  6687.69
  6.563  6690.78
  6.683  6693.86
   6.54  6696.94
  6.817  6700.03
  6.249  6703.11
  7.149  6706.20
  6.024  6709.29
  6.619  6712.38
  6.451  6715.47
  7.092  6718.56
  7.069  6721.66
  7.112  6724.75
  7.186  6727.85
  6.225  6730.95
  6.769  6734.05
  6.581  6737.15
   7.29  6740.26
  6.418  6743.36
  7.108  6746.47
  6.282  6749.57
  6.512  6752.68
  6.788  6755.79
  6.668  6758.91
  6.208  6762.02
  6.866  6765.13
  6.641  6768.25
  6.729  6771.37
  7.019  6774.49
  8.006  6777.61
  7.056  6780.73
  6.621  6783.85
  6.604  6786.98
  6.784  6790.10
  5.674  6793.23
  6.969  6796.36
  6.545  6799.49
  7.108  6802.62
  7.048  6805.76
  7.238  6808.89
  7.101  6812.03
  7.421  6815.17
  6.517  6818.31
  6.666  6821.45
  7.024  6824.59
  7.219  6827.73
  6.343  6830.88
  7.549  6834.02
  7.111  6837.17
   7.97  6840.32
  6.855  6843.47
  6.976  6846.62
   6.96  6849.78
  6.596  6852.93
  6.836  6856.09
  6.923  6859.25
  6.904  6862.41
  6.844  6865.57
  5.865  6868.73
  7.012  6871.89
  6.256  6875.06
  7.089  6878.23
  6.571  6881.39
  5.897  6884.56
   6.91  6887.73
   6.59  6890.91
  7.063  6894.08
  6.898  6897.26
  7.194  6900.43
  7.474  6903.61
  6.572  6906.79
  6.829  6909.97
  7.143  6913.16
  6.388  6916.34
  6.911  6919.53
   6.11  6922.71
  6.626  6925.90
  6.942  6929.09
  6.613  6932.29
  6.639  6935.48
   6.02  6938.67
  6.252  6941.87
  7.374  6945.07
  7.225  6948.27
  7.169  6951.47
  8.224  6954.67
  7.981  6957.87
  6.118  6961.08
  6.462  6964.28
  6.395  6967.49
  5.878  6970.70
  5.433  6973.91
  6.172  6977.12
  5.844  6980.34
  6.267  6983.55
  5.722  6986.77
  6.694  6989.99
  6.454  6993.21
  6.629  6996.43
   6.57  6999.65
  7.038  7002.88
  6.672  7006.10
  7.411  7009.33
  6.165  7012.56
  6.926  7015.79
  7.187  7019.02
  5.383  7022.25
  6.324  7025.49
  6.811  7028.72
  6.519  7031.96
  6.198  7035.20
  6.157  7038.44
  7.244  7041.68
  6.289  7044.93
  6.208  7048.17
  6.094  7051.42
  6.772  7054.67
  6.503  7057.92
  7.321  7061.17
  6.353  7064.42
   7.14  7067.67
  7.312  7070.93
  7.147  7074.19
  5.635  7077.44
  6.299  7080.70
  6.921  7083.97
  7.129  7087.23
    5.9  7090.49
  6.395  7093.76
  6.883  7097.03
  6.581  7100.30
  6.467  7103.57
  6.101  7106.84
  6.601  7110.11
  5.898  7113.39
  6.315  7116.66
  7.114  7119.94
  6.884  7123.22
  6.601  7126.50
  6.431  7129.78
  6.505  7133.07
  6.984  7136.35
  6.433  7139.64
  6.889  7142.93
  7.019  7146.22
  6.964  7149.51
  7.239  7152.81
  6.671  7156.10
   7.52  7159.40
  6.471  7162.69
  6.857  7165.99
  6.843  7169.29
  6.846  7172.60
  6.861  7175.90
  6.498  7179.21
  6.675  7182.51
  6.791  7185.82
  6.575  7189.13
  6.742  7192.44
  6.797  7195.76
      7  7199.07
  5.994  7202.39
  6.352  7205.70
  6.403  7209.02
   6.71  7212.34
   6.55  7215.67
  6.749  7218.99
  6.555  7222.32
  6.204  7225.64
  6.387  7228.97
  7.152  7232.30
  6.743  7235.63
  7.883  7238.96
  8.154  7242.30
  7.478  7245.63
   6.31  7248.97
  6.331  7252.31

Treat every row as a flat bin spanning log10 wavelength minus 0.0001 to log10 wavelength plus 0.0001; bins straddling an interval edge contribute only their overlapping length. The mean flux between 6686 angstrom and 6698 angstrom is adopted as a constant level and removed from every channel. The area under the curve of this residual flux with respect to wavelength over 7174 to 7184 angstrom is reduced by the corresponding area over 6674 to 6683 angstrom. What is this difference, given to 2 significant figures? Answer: -3.7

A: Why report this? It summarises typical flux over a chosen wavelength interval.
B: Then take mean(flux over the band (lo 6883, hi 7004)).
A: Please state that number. 6.65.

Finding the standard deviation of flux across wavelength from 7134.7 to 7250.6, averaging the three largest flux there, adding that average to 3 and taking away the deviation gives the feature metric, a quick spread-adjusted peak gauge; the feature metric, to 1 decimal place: 10.4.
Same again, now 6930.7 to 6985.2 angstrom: 10.1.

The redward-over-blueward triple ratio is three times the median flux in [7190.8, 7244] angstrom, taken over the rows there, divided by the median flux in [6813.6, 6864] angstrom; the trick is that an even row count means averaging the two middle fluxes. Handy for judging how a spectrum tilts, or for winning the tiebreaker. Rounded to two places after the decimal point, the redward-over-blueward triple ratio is 2.91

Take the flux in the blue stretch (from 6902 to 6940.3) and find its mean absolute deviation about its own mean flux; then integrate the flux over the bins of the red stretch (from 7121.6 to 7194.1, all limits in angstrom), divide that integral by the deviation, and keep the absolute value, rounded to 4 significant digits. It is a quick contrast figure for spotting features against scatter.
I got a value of 1592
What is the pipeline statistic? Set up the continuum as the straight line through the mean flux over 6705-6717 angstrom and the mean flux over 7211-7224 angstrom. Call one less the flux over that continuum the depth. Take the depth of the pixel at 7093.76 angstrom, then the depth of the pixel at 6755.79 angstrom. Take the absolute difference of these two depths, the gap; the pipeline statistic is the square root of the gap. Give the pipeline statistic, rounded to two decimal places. 0.26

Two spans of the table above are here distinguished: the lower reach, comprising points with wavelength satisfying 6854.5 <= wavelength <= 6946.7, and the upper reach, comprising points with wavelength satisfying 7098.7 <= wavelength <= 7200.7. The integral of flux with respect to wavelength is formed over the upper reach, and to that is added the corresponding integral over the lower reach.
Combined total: 1304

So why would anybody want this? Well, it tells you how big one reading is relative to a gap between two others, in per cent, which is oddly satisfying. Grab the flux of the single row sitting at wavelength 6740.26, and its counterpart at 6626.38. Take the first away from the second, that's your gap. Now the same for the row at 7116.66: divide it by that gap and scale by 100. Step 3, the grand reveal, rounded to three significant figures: -905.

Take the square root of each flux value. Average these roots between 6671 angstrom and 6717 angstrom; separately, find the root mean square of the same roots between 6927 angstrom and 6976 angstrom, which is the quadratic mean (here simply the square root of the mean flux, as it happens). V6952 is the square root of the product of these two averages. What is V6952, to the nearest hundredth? 2.60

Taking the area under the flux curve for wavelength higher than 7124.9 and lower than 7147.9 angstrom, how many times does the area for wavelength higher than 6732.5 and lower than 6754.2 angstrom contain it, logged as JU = 0.95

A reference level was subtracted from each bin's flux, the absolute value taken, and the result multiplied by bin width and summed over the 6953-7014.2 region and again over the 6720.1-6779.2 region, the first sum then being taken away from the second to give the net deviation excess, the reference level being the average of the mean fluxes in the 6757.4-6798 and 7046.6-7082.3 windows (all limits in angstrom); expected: -15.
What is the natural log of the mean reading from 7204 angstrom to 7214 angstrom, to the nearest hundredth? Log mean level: 1.87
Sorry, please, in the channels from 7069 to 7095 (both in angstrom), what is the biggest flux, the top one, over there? 7.312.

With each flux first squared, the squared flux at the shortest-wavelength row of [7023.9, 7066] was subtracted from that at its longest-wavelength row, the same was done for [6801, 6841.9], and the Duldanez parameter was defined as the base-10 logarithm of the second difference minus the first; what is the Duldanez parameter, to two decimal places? 1.10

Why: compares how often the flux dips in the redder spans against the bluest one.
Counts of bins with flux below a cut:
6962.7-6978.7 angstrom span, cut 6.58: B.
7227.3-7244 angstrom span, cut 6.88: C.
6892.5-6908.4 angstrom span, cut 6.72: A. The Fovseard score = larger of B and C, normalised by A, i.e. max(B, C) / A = 5.0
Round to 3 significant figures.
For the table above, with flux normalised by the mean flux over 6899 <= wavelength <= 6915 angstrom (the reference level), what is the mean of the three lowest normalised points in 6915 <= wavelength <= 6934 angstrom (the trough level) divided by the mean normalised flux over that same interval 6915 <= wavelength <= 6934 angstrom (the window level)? 0.965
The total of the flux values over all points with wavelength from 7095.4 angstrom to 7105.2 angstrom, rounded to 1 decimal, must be 19.9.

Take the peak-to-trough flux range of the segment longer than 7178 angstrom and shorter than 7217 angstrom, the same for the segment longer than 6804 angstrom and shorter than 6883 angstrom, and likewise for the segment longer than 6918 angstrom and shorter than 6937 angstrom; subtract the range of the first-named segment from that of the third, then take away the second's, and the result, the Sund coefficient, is -2.3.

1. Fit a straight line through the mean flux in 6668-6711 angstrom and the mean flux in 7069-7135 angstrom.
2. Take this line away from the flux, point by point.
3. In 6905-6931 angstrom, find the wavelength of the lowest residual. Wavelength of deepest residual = 6922.71 angstrom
